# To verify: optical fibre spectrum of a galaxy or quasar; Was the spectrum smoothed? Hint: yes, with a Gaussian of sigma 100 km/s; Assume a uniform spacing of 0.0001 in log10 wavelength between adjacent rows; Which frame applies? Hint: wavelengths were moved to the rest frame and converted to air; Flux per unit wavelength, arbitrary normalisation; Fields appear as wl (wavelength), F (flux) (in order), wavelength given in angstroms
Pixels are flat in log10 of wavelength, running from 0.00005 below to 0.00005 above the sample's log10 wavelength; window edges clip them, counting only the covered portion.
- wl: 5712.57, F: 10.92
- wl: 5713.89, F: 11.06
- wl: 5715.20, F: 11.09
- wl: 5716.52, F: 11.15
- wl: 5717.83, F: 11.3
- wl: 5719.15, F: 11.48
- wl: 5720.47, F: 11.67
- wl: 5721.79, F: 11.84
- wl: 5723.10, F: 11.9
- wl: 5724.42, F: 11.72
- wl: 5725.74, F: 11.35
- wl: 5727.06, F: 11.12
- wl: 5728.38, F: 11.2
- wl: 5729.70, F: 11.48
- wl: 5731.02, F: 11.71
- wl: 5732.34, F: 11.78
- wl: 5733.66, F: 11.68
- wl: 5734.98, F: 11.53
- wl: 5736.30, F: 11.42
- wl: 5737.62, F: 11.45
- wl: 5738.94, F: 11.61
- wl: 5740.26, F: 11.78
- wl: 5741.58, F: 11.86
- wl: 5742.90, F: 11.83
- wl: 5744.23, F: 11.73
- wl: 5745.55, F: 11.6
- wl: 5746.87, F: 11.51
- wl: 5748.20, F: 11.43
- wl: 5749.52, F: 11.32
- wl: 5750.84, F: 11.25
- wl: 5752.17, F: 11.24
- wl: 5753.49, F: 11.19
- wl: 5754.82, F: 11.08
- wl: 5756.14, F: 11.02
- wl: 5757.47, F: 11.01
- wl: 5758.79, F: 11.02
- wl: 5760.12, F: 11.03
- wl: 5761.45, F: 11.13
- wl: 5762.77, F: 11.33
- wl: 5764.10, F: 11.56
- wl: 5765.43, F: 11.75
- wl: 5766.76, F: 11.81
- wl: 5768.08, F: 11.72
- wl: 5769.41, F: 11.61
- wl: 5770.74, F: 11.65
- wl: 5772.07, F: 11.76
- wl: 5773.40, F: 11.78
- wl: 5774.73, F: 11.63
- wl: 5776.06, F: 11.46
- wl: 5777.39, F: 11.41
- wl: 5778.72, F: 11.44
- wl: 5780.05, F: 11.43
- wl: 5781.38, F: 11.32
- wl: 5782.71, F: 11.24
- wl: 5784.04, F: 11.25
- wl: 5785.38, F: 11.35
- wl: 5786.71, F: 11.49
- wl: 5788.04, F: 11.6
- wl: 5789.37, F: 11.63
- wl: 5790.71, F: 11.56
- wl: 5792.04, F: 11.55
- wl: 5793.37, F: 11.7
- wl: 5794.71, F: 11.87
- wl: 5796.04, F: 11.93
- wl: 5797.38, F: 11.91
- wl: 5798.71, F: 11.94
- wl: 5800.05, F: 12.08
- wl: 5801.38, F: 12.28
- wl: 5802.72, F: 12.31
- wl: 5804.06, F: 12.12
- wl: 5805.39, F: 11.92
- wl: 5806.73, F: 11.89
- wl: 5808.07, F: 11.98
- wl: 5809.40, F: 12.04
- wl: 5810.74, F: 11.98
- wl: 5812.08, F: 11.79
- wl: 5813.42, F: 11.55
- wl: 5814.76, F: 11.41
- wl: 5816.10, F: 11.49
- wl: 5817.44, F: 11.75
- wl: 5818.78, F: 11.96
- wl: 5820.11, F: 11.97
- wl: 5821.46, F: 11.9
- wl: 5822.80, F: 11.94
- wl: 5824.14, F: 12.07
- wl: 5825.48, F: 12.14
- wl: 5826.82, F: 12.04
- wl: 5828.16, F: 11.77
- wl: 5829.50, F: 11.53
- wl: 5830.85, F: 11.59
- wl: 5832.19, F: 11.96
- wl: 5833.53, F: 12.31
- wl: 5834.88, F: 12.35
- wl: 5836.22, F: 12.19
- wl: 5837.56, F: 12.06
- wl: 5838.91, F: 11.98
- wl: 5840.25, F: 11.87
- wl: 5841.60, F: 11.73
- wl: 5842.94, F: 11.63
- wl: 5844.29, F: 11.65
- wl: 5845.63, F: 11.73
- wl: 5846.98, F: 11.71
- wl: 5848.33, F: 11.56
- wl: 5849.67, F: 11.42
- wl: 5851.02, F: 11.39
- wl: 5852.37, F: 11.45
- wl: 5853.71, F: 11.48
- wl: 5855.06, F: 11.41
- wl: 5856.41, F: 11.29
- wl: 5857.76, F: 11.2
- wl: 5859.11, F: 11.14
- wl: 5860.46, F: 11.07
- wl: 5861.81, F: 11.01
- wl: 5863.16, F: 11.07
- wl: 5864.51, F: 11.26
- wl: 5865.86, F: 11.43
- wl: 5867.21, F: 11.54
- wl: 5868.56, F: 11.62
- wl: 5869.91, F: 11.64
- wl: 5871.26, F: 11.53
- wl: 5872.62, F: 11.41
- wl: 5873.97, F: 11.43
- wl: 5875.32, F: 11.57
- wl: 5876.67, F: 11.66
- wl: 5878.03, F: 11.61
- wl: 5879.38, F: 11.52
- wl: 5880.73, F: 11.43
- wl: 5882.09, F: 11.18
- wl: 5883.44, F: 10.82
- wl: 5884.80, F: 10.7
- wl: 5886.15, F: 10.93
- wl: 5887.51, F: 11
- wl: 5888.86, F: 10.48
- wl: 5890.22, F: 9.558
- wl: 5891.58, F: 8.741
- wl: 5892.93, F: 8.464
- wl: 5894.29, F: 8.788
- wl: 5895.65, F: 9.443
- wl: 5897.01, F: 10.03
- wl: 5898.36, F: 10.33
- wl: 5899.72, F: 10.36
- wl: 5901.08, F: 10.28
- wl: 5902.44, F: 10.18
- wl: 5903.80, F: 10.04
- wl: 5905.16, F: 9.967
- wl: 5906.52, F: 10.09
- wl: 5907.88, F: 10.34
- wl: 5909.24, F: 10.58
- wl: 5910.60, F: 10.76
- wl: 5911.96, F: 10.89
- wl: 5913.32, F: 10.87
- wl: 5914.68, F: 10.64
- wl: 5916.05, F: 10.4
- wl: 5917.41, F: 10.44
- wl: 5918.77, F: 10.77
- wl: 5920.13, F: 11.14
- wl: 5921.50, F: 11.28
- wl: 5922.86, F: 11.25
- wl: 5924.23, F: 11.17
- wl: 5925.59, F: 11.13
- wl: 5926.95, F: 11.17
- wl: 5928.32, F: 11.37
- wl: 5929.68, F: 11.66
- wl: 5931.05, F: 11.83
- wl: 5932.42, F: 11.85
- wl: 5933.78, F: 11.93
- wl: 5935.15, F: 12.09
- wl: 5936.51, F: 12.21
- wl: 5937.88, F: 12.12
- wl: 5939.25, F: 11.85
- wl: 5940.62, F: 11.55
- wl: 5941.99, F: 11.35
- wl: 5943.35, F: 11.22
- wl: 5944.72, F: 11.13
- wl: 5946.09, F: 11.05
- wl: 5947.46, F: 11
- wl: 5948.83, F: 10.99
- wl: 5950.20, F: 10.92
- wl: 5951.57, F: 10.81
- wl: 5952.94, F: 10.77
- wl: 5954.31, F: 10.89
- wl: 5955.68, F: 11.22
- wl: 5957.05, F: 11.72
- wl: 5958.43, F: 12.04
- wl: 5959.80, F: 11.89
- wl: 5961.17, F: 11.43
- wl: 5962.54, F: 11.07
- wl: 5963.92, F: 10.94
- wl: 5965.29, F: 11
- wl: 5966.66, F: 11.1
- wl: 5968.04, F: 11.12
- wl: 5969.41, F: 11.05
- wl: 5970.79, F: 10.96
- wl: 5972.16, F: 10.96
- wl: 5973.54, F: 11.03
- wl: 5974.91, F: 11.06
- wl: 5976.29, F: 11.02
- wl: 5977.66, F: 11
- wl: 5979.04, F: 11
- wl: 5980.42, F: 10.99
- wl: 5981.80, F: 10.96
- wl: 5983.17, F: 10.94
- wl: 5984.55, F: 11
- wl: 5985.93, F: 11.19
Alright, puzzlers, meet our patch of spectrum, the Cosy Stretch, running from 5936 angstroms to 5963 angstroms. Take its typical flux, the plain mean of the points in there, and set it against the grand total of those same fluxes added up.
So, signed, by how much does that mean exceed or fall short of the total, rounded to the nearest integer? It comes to -216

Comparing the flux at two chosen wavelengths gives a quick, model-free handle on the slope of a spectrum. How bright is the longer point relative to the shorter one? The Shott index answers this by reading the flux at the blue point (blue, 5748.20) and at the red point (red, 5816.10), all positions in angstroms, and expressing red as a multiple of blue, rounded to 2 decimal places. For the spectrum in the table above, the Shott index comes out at 1.01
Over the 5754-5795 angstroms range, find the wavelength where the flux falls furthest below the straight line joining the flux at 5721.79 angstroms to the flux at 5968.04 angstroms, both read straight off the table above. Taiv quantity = 5757.47 angstroms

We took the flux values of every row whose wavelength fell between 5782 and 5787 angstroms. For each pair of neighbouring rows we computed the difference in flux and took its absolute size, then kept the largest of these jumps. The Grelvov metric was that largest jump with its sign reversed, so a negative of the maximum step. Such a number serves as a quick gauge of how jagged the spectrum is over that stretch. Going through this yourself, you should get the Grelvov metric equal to -0.14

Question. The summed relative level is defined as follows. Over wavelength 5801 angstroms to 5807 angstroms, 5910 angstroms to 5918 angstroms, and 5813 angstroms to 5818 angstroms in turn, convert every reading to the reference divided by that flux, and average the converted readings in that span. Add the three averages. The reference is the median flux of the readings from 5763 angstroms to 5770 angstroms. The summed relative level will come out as 3.08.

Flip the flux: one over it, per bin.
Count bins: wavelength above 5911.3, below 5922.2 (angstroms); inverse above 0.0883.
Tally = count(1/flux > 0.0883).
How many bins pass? 8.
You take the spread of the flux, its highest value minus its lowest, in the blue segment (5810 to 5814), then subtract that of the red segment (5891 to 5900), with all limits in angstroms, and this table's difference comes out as -1.5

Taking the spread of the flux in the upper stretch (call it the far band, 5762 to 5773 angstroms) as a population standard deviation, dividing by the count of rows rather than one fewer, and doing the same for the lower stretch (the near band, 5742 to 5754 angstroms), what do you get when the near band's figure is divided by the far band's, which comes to 1.5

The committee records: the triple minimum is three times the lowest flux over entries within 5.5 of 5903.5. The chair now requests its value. 29.9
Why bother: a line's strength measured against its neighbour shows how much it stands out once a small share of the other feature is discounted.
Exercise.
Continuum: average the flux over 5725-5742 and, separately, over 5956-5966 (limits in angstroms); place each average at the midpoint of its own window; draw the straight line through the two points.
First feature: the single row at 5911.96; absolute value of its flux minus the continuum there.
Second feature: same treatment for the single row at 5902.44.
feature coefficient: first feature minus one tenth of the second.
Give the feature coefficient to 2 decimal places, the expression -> 0.44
